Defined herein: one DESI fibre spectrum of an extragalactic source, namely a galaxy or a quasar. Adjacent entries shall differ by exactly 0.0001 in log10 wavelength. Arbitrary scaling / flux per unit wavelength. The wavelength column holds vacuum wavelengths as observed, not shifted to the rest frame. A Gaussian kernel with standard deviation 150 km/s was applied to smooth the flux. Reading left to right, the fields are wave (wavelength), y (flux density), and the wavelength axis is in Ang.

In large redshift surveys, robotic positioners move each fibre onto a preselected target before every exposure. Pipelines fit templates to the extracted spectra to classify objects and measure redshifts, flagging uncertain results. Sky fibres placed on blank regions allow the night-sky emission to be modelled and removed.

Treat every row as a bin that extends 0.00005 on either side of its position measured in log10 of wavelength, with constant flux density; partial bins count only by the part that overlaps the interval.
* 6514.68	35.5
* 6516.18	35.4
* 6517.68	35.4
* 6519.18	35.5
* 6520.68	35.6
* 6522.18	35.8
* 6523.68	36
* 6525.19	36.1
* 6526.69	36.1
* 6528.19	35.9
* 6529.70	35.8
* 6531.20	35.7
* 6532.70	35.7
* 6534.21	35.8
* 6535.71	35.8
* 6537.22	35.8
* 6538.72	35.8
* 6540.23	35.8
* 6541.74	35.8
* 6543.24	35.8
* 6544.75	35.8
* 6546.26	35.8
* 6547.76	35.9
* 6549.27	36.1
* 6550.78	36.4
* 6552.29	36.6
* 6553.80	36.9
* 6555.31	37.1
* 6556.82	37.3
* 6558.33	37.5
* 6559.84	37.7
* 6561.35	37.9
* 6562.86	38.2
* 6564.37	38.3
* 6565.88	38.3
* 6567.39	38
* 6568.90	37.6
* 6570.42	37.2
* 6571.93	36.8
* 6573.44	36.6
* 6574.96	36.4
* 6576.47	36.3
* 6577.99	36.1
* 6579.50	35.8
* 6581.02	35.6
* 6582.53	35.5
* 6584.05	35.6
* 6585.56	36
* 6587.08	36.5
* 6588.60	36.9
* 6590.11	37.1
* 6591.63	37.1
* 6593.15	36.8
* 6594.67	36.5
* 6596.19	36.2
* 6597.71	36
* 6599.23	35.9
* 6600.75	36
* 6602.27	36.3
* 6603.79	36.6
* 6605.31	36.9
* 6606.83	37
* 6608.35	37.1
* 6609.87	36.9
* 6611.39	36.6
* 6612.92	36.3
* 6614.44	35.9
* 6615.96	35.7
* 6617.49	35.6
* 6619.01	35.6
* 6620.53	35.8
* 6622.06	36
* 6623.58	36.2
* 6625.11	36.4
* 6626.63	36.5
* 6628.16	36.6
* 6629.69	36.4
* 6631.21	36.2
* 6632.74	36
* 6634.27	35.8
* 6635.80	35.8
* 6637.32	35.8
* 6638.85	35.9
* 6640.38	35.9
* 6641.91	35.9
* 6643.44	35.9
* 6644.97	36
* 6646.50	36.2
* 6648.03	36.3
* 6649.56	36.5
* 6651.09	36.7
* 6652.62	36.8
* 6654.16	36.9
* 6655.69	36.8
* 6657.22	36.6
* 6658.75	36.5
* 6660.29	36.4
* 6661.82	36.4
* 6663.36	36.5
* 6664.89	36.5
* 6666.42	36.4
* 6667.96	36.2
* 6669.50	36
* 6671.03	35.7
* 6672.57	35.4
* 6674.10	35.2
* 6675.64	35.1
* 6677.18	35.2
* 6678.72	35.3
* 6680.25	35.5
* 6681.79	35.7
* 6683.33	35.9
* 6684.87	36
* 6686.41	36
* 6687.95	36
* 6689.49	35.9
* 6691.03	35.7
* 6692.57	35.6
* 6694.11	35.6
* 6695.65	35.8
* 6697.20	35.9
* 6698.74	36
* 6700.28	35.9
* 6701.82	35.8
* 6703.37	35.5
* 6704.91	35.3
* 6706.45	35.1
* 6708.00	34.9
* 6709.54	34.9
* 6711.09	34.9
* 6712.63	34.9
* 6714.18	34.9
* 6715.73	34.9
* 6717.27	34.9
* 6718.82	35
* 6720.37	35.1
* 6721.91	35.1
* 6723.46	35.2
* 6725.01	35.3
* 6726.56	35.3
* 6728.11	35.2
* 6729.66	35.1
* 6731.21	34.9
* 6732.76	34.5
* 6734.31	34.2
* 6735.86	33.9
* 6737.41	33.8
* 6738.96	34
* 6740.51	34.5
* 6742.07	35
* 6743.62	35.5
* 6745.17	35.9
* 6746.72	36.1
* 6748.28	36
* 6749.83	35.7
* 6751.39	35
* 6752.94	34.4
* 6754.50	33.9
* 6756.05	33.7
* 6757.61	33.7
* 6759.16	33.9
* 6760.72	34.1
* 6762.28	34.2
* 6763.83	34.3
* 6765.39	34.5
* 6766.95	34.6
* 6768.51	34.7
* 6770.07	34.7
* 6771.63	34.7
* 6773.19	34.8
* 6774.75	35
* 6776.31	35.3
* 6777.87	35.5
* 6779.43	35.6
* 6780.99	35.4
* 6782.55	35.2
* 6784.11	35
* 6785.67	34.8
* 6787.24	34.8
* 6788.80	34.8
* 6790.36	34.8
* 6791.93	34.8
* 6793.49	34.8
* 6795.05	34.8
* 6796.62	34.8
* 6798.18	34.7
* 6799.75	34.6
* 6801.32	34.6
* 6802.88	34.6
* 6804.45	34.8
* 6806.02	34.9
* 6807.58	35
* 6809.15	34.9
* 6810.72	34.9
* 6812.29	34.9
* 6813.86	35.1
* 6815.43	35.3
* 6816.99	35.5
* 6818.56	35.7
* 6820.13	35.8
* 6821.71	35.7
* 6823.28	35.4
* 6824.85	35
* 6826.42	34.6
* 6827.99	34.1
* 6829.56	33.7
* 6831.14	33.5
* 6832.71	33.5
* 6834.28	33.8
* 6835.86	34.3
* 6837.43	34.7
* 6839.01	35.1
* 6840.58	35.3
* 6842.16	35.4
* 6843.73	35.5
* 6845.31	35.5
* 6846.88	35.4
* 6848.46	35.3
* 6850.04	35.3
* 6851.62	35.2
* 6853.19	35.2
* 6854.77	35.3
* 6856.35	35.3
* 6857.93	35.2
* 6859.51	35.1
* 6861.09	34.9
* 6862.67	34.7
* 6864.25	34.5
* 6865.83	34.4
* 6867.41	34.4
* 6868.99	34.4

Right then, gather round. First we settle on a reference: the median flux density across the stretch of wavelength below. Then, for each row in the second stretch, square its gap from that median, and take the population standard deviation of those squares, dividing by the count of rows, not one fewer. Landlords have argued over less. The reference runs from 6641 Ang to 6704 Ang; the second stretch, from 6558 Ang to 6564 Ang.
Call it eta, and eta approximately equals 1.0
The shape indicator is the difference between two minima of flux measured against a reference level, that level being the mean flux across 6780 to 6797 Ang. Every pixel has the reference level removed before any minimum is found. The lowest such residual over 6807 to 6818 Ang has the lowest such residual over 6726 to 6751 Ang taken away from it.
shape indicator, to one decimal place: 1.1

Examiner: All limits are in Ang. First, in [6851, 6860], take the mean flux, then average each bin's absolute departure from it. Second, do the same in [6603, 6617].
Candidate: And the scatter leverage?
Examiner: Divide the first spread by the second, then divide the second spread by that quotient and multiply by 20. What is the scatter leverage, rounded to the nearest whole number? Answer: 55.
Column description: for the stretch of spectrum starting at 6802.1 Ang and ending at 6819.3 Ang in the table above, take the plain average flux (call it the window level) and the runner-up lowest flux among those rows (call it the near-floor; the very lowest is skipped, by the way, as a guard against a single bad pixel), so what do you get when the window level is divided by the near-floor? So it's 1.01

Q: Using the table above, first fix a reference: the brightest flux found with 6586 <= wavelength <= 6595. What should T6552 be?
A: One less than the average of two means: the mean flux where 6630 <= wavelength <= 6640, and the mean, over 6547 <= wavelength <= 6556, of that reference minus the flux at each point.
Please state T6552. 17.3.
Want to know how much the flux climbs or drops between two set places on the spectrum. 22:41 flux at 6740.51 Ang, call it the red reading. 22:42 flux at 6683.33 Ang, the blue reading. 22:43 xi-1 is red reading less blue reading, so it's -1.4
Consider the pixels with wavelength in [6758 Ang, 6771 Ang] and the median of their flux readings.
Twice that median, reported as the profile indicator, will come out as 68.8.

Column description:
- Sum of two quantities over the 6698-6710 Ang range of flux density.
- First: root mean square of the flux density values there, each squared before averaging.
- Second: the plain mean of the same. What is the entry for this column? 70.9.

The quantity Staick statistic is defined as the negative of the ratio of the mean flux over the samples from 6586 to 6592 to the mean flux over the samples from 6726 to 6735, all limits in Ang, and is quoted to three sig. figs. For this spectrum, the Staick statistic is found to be -1.06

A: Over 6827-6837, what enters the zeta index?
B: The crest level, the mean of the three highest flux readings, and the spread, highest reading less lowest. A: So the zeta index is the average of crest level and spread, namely 17.4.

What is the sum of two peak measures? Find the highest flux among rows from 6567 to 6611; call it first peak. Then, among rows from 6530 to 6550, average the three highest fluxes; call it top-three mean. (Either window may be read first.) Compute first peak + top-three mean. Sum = 73.9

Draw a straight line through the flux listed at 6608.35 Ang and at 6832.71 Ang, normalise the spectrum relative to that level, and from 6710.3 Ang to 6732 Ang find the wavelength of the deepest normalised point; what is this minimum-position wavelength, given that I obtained 6711.09 Ang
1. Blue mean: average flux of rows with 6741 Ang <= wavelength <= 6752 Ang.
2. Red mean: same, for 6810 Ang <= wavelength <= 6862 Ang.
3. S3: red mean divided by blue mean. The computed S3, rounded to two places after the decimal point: 0.98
